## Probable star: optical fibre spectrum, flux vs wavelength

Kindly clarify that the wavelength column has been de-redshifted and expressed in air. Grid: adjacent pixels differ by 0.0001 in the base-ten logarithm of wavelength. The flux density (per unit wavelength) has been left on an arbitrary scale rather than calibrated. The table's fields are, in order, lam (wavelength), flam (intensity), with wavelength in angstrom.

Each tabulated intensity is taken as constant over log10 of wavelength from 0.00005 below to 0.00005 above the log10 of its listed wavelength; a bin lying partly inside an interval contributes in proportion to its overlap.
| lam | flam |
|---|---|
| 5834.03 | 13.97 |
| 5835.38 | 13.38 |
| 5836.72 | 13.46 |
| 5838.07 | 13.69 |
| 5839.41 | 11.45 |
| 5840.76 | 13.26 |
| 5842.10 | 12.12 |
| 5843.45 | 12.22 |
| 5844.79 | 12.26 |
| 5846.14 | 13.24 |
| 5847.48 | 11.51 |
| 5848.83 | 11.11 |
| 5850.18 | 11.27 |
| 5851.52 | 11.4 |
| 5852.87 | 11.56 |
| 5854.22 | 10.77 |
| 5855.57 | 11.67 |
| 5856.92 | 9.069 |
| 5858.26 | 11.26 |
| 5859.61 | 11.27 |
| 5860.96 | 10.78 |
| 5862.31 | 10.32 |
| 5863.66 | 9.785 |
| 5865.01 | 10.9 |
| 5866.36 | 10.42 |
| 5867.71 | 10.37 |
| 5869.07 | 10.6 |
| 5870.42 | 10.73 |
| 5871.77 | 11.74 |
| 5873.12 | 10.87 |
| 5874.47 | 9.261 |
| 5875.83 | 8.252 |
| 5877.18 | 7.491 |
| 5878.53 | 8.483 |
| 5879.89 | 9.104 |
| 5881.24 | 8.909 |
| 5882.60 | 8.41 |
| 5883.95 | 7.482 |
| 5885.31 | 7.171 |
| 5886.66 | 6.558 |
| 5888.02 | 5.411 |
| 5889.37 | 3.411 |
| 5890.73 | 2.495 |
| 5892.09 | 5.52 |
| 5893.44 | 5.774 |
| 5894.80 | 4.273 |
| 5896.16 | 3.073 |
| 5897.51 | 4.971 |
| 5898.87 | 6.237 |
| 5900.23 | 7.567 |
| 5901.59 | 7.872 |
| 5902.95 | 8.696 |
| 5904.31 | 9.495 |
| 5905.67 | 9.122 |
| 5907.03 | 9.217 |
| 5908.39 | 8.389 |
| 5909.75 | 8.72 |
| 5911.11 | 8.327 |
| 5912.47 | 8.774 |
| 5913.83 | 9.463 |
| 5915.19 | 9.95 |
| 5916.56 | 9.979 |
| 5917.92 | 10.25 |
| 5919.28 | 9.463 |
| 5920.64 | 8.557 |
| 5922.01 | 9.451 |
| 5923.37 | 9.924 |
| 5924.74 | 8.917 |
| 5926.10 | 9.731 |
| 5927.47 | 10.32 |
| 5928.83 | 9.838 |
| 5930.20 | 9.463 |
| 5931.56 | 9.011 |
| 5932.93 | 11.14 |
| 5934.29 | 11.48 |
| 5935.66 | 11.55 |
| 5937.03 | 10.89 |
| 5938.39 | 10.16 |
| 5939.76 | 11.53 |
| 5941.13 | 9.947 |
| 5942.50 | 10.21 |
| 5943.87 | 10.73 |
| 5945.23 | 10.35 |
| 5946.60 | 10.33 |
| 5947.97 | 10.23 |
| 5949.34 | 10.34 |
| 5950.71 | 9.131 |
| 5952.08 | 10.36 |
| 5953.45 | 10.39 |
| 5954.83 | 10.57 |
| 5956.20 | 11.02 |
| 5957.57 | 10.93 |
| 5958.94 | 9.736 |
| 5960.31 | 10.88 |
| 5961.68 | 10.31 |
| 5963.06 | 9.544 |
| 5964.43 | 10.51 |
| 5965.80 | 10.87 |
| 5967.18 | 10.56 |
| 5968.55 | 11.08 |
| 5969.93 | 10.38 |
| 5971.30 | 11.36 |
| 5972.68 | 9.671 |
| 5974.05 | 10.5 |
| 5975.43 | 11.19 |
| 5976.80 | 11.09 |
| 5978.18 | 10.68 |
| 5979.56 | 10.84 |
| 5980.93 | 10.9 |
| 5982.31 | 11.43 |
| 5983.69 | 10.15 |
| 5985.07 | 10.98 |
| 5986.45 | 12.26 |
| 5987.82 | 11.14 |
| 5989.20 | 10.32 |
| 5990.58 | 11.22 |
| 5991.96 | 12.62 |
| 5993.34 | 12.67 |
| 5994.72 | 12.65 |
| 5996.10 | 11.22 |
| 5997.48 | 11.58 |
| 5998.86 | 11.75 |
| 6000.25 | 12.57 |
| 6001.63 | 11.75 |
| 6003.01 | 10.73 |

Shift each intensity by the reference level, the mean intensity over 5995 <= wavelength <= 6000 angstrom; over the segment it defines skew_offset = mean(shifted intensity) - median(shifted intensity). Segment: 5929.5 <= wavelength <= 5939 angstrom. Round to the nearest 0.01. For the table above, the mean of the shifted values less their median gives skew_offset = -0.36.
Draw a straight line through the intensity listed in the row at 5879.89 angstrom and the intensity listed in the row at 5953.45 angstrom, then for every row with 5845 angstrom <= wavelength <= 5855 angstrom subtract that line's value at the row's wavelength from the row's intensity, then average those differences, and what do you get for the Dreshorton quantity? 3.0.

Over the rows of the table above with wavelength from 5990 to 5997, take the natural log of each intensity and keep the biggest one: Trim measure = 2.54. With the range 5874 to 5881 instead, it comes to 2.23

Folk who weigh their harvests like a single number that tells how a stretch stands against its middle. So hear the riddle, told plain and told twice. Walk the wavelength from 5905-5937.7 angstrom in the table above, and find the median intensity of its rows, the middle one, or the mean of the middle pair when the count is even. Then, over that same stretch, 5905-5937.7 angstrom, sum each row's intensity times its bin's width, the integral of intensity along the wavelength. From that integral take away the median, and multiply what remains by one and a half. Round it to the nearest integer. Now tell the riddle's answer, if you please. 460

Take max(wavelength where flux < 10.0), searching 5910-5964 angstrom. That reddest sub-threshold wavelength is 5963.06 angstrom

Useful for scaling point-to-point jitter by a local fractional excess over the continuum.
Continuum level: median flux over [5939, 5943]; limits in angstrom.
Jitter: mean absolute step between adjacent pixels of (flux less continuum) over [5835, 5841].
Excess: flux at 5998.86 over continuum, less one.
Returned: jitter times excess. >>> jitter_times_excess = 0.16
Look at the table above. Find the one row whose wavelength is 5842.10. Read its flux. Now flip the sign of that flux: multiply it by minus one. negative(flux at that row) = -12.1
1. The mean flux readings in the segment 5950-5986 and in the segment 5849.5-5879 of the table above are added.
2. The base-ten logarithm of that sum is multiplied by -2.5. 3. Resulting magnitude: -3.30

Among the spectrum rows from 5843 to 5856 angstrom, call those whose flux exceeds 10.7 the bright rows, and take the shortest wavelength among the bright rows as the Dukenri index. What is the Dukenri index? 5843.45 angstrom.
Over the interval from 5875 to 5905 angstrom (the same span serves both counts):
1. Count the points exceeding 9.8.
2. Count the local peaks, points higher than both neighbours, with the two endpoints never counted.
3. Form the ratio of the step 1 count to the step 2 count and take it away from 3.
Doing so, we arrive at 3.0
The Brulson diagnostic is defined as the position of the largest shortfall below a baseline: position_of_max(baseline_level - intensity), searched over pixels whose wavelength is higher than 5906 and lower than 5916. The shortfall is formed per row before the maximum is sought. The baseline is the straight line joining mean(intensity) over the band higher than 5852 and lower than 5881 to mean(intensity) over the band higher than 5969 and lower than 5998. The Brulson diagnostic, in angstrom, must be 5911.11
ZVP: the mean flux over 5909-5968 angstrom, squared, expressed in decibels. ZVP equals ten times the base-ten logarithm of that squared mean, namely 20.1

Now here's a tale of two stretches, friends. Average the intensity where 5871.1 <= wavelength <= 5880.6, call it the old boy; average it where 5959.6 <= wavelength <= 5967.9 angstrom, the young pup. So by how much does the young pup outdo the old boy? 1.1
